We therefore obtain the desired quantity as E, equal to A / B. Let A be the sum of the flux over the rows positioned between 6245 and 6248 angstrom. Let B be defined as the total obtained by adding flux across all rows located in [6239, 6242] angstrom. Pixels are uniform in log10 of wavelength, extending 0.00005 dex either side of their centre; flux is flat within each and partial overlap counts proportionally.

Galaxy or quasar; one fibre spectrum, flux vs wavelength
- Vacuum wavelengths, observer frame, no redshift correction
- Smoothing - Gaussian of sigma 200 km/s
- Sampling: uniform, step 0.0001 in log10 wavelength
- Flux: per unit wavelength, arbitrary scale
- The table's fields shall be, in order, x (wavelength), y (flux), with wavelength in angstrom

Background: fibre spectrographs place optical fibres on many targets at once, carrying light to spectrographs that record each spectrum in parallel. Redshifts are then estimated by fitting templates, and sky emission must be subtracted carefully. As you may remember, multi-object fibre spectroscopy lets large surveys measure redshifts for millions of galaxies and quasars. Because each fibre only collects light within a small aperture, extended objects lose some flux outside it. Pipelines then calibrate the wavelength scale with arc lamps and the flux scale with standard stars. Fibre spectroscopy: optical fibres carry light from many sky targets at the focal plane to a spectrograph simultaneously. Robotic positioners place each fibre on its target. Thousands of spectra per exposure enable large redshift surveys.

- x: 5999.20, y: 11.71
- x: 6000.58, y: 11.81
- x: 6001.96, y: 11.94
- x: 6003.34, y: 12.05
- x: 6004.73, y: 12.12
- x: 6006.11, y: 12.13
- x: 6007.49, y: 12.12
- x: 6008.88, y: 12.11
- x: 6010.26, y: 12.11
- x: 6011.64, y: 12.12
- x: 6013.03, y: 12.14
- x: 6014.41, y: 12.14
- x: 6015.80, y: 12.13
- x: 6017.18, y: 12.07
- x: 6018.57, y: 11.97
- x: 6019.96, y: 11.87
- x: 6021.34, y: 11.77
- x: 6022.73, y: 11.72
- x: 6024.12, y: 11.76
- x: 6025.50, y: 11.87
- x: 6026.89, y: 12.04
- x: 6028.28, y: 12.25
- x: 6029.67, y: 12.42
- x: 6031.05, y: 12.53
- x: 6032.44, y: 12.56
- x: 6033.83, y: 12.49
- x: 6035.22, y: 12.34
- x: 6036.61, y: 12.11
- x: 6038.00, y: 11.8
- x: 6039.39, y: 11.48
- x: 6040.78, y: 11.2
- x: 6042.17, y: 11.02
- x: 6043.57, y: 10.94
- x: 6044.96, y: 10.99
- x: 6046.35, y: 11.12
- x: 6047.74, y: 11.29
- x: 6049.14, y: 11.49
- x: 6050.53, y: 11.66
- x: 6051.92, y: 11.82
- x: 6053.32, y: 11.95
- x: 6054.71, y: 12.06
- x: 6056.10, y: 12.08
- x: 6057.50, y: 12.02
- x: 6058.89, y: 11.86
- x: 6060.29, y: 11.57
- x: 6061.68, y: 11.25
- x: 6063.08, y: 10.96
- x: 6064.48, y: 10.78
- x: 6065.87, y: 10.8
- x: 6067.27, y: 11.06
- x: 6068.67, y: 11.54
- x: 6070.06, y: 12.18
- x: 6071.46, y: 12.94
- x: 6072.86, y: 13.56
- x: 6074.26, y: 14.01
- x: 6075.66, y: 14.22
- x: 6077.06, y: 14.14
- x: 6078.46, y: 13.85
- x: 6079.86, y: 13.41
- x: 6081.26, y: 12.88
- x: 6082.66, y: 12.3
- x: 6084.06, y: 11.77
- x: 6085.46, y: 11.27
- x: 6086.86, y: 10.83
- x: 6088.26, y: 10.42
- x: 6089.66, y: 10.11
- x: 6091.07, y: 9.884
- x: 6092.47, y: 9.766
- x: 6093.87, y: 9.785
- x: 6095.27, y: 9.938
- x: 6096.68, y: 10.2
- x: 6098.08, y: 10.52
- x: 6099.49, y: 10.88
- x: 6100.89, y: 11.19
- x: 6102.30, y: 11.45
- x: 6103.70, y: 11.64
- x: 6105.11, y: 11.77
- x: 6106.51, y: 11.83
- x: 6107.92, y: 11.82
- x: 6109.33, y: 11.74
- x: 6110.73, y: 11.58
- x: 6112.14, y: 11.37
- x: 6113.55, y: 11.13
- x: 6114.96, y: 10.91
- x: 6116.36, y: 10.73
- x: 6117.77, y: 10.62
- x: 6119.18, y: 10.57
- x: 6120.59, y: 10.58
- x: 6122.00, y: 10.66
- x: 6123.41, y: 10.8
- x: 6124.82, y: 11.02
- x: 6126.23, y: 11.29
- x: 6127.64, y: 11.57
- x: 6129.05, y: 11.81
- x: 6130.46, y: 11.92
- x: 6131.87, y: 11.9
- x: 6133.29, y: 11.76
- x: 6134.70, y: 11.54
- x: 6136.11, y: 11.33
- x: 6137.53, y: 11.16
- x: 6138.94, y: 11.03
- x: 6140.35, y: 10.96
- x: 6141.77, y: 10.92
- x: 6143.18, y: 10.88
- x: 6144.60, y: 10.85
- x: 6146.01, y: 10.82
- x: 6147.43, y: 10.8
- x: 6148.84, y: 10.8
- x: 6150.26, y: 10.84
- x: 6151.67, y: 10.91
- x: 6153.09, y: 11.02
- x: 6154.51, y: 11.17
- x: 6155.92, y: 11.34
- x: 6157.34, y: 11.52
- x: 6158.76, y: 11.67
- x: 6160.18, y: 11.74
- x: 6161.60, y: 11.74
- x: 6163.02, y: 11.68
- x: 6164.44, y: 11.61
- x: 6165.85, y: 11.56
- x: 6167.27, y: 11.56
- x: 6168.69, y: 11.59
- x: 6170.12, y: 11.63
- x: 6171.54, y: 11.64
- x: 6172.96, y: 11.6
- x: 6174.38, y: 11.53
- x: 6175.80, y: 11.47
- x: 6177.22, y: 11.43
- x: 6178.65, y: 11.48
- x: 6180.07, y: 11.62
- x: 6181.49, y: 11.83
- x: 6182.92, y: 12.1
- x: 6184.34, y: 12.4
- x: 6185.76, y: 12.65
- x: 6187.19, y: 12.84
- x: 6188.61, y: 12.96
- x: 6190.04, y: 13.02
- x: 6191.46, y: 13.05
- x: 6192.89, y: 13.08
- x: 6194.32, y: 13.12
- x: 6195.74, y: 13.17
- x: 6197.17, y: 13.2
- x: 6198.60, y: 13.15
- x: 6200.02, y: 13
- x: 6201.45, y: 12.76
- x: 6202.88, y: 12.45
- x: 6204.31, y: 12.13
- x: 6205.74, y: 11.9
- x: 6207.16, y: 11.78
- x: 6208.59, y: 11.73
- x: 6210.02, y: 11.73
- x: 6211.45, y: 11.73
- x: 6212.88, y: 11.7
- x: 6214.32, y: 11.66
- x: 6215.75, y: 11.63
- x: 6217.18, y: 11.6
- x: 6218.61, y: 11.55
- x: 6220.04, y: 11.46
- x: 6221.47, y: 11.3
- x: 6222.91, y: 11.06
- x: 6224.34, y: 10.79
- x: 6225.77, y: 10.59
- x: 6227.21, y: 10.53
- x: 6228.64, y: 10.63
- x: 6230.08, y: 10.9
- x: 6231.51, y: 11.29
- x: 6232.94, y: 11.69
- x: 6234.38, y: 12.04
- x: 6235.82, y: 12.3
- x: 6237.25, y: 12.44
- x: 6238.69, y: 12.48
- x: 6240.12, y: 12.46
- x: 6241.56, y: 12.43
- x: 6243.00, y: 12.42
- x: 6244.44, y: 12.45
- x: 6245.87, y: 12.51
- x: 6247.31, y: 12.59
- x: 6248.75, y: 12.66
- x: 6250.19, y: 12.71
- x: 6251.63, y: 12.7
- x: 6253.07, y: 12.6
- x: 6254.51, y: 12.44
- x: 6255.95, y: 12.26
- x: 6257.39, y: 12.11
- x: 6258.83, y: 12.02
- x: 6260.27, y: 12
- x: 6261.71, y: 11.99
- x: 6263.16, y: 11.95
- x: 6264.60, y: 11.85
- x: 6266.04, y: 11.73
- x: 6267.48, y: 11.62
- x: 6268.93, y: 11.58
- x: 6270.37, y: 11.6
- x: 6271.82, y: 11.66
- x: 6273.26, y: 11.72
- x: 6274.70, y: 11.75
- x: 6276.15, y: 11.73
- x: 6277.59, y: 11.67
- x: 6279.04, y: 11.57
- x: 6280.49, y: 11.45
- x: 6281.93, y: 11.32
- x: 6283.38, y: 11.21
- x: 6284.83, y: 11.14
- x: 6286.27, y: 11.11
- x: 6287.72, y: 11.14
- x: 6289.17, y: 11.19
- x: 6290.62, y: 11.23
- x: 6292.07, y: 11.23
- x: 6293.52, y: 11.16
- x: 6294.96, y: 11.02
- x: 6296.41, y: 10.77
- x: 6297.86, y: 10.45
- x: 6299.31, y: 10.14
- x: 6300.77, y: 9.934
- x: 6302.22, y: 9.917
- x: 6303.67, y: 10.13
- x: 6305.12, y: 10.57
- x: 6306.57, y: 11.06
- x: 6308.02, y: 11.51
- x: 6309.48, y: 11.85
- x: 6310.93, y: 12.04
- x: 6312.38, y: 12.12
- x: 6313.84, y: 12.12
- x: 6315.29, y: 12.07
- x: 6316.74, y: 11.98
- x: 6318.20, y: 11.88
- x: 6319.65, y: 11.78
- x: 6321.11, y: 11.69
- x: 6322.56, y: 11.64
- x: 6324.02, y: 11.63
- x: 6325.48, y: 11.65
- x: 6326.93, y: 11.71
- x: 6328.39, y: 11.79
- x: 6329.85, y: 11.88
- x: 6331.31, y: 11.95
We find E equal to 1.01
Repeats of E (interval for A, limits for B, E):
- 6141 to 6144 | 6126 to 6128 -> 0.95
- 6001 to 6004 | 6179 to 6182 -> 1.02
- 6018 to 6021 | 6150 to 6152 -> 1.10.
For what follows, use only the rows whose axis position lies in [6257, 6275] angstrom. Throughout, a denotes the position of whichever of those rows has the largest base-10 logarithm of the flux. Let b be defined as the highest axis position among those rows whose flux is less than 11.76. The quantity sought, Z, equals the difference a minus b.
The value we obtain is -17.3 angstrom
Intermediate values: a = 6257.39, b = 6274.70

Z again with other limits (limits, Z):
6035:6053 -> -15.3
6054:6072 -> 2.8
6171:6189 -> 8.5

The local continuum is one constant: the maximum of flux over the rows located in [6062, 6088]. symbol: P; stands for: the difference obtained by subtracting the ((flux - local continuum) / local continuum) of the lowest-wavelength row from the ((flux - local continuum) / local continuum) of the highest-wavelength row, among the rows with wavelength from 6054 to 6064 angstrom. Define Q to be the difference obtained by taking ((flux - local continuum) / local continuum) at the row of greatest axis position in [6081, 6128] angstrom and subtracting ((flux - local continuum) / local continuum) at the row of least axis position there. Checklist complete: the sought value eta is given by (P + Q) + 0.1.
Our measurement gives -0.07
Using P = -0.08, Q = -0.092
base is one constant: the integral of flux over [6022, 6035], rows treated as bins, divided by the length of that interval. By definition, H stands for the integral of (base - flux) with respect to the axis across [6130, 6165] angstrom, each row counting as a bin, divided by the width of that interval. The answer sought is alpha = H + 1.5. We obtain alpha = 2.42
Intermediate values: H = 0.9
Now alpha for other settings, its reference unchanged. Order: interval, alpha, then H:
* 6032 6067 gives 2.12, 0.6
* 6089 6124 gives 2.83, 1.3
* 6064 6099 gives 2.00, 0.5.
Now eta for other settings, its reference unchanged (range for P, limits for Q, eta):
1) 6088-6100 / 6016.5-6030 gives 0.16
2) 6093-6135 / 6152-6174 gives 0.26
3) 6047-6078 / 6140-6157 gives 0.33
